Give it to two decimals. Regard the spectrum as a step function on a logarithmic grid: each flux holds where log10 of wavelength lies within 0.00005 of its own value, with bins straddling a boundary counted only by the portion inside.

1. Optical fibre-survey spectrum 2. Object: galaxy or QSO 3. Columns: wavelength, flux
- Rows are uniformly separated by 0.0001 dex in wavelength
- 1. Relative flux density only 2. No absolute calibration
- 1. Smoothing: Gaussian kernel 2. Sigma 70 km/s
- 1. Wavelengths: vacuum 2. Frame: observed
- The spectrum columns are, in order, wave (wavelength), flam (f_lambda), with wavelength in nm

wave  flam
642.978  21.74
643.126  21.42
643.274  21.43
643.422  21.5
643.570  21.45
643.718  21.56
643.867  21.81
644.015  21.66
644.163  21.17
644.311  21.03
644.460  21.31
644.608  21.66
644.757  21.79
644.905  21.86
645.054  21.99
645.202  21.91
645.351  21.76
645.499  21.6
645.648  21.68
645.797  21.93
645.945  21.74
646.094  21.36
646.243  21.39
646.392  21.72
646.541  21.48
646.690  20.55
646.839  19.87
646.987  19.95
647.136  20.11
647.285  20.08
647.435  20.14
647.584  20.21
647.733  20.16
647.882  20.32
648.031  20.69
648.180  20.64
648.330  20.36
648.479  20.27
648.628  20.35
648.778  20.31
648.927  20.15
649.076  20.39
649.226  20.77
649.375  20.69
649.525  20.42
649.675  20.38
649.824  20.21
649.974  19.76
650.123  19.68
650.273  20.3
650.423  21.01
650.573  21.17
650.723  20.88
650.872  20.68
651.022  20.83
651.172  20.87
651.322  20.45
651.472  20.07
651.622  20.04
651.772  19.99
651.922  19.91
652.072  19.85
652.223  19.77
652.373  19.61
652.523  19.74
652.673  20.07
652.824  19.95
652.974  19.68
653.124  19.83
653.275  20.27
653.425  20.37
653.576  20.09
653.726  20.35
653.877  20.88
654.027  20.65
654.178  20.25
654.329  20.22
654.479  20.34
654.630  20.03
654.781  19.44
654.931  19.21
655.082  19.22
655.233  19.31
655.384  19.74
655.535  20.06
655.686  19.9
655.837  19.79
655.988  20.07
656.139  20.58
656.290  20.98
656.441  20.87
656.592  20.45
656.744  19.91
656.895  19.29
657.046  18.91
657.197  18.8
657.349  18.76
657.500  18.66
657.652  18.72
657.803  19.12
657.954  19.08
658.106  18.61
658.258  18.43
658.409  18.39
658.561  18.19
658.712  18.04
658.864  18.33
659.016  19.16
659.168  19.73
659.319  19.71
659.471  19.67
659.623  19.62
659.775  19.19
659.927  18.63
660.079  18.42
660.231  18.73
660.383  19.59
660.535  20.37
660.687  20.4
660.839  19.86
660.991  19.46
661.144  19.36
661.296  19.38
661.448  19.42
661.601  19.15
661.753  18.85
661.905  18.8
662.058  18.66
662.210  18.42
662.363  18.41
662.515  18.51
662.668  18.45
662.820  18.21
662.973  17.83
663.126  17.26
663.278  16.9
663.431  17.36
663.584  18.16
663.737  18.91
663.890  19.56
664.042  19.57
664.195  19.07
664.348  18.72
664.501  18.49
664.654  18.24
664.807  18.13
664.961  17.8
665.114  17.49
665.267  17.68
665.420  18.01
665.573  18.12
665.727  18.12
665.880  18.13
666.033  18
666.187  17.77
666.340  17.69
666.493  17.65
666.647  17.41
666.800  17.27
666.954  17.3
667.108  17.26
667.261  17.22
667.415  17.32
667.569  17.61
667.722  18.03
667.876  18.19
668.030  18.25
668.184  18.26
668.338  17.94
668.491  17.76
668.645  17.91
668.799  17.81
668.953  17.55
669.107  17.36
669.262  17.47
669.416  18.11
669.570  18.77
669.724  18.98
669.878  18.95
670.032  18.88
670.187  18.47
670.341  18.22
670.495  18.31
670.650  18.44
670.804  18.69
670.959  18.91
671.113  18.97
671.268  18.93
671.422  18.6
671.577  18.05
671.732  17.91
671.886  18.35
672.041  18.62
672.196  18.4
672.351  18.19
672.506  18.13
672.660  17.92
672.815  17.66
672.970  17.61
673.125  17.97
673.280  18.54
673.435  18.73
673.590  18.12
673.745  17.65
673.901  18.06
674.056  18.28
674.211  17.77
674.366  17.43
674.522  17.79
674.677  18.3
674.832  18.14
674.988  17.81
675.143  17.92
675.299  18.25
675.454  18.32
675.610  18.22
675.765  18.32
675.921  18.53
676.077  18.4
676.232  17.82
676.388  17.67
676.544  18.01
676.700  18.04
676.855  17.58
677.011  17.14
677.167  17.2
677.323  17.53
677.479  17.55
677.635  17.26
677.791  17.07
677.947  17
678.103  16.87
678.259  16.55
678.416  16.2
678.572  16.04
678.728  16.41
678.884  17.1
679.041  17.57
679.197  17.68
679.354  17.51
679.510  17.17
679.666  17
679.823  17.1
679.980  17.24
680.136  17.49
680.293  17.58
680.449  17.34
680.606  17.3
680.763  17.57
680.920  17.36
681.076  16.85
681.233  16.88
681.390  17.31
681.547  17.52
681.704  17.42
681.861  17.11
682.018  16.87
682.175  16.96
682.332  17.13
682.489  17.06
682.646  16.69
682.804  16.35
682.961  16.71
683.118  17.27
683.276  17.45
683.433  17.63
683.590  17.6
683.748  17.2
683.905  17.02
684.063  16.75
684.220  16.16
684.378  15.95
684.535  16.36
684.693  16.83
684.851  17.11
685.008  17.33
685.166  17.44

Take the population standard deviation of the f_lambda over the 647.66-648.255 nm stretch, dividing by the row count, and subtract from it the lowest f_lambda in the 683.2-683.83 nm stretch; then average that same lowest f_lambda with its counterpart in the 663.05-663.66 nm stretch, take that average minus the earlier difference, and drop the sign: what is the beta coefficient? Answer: 34.03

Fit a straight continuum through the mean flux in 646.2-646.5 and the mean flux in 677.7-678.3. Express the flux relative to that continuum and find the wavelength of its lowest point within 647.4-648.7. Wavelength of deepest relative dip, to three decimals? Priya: 647.435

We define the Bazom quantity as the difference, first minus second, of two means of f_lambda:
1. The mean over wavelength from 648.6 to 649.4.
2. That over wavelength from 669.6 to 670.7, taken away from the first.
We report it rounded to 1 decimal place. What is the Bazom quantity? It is 1.8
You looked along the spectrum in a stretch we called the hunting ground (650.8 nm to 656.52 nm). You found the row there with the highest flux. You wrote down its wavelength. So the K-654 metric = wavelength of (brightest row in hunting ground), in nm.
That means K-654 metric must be 656.290 nm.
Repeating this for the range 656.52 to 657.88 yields 656.592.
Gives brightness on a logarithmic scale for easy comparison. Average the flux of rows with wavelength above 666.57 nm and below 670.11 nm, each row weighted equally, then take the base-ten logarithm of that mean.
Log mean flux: 1.25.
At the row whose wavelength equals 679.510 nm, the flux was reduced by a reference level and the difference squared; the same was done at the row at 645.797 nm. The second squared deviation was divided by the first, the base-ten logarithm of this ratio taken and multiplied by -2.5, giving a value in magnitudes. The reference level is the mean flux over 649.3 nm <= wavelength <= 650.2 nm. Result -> 1.2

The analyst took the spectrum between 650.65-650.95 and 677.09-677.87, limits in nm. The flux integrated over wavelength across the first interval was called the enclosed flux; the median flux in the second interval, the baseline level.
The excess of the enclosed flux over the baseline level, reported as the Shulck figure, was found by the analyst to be -11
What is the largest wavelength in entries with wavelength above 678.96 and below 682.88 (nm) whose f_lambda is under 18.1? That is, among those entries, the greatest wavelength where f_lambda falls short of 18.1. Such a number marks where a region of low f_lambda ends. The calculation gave 682.804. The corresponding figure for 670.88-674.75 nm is 674.522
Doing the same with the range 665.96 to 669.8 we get 669.262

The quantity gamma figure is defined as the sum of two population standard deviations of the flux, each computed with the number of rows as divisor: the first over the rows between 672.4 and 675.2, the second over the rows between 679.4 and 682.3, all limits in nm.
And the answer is 0.6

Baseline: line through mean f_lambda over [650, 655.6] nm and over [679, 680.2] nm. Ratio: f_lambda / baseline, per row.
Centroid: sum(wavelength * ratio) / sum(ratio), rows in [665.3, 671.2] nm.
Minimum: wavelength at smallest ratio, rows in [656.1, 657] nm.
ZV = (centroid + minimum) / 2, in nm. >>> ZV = 662.60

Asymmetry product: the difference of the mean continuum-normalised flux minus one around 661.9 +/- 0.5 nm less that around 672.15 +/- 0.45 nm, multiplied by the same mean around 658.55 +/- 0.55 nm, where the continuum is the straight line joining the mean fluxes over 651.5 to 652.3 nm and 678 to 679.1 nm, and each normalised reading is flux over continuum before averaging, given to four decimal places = 0.0014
